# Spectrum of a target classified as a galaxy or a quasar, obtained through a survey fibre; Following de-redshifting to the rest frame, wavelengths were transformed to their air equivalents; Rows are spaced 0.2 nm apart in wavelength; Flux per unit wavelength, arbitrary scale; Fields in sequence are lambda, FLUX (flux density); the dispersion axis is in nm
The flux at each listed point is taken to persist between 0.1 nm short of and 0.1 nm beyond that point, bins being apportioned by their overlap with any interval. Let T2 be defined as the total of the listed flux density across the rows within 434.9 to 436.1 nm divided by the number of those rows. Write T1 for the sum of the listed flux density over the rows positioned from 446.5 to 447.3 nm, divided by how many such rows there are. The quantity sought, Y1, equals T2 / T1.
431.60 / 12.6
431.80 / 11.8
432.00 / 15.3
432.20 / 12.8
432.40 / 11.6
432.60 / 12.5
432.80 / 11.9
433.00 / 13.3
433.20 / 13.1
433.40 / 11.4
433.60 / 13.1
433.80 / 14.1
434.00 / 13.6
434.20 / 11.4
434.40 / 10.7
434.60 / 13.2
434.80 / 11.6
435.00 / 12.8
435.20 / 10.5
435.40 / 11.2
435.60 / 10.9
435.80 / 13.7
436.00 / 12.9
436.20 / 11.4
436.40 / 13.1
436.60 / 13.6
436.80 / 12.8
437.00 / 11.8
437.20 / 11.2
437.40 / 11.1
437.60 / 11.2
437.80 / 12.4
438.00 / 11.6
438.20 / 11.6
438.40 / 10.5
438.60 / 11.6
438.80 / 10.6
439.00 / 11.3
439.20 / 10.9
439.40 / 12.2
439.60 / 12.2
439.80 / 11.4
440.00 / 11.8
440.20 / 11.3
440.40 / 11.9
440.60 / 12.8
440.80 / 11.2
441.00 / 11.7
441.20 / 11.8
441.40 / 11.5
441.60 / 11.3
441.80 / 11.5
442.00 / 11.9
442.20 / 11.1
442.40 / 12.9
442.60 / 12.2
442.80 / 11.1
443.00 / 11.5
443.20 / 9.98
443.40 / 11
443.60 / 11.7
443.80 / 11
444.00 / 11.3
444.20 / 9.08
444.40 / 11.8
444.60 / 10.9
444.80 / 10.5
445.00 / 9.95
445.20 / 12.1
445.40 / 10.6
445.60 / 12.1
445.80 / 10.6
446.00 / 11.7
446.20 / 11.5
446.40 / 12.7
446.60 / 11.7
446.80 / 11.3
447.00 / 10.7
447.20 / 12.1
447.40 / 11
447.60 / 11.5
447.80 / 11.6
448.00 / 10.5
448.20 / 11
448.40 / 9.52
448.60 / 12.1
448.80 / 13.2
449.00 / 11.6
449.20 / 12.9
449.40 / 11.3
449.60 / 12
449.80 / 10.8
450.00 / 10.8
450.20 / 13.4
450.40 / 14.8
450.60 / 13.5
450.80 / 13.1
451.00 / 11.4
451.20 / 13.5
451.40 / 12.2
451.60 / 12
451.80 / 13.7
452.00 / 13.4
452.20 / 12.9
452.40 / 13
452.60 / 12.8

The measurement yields 1.05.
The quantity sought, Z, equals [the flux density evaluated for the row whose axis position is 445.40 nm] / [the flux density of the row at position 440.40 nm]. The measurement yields 0.89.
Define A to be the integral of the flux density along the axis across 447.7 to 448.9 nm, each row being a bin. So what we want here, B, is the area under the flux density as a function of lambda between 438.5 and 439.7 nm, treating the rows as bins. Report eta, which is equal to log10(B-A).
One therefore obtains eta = -0.8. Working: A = 13.6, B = 13.8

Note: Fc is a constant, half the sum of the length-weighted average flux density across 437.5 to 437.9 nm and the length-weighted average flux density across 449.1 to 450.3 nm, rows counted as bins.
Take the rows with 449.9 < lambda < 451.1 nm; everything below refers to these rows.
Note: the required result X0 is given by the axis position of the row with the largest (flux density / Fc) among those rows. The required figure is 450.40 nm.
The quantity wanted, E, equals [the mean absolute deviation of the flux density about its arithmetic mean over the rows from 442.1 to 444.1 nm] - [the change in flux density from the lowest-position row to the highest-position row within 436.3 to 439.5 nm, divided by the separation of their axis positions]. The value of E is 0.9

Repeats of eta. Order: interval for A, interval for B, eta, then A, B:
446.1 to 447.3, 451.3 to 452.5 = 0.2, 14.0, 15.4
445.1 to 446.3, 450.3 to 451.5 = 0.3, 13.7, 15.7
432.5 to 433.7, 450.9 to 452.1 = -0.7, 15.1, 15.2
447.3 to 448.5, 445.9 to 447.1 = 0.0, 13.0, 13.9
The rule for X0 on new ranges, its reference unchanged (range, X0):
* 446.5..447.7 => 447.20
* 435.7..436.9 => 435.80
